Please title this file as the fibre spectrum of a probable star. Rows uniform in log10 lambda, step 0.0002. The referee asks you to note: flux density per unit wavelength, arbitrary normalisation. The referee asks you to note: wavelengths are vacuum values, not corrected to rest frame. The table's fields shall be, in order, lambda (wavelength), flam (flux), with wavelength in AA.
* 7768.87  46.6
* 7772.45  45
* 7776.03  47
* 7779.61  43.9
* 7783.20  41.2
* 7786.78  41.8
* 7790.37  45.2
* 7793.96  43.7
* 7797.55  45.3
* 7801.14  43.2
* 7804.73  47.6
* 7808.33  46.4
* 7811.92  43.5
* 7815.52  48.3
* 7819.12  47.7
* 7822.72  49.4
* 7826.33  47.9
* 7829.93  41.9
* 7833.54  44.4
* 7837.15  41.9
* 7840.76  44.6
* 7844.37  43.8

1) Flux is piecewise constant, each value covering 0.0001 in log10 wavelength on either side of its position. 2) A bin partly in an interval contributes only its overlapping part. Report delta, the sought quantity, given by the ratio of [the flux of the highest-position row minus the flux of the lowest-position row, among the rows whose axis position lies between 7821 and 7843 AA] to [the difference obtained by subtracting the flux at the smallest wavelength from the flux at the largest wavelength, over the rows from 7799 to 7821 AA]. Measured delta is -1.07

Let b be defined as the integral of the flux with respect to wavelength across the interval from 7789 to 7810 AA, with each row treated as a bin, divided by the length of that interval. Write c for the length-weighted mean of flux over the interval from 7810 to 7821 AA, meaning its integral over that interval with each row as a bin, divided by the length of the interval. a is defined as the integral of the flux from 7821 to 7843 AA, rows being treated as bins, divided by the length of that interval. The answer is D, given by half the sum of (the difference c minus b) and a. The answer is 23.1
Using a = 45.0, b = 45.22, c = 46.5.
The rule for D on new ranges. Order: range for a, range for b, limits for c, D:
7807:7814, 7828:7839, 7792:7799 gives 23.3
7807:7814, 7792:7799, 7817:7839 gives 23.1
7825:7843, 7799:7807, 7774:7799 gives 21.3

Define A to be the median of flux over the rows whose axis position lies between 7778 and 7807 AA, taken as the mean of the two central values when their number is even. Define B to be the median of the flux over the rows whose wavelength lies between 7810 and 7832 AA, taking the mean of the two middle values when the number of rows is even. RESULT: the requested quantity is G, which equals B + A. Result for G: 91.6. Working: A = 43.80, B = 47.8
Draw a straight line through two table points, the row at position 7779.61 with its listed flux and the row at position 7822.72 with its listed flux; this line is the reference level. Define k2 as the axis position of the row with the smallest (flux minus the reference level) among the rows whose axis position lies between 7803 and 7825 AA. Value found 7811.92 AA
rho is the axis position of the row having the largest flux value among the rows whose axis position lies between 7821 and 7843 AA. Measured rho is 7822.72 AA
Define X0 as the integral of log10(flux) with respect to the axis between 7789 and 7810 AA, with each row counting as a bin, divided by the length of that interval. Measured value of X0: 1.66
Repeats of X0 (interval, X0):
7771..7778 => 1.66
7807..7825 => 1.67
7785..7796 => 1.64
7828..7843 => 1.64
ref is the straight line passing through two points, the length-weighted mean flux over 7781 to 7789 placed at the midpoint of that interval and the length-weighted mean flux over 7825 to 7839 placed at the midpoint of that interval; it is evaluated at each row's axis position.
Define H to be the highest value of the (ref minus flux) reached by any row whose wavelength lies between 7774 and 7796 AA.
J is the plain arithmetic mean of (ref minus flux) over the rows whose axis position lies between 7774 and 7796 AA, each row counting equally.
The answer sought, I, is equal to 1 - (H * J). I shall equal 2.0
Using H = 0.5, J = -2.0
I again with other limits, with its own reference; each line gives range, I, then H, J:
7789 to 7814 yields -0.2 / -0.5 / -2.5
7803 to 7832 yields 7.4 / 1.9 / -3.3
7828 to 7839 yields -1.7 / 2.2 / 1.2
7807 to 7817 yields -0.5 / -0.5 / -3.1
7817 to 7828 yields -19.7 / -4.3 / -4.9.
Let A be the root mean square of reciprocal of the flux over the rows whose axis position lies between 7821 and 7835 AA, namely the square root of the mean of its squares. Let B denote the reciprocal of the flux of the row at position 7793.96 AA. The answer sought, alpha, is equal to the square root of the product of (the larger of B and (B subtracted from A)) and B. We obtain 0.0229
